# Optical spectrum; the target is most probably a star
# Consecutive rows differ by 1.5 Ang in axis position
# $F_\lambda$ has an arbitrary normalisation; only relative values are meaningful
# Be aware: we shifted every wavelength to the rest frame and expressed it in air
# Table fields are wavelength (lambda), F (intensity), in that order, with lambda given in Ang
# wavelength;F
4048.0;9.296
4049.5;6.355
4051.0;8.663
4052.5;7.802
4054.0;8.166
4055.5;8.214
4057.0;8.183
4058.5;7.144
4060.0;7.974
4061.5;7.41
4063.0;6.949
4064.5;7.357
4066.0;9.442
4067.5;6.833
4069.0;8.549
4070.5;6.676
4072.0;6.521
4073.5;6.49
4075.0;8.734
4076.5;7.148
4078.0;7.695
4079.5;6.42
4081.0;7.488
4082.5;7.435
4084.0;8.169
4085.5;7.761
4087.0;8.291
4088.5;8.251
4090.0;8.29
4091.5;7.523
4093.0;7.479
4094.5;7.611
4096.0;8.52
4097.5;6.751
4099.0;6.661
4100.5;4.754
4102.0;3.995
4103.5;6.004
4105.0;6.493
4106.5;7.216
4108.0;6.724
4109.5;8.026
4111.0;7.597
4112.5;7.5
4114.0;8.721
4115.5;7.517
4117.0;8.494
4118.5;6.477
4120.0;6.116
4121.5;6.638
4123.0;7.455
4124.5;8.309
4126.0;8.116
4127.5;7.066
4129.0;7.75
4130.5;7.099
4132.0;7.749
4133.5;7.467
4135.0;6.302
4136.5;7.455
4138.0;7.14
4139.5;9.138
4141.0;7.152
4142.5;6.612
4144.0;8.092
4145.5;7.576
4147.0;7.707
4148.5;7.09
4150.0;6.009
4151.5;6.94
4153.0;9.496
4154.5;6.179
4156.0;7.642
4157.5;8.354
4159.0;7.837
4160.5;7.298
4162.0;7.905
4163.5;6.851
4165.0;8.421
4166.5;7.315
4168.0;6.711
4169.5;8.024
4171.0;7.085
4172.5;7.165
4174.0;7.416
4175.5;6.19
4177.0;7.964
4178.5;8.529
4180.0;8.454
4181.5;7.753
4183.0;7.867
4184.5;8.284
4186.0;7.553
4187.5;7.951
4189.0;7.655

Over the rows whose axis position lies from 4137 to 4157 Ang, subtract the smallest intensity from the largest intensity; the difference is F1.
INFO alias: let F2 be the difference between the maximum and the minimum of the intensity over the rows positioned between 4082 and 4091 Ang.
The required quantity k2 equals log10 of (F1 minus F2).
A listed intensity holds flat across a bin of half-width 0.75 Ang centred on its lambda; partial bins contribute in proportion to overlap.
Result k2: 0.42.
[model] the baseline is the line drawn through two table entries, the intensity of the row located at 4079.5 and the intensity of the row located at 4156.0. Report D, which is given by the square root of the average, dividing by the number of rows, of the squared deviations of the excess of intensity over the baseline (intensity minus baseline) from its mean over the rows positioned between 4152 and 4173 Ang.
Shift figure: 0.8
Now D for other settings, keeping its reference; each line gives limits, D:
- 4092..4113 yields 1.2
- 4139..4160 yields 1.0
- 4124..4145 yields 0.7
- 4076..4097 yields 0.5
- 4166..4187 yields 0.6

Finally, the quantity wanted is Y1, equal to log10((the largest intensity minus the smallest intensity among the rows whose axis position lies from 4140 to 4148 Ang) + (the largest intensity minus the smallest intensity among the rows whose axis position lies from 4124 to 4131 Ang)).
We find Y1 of 0.44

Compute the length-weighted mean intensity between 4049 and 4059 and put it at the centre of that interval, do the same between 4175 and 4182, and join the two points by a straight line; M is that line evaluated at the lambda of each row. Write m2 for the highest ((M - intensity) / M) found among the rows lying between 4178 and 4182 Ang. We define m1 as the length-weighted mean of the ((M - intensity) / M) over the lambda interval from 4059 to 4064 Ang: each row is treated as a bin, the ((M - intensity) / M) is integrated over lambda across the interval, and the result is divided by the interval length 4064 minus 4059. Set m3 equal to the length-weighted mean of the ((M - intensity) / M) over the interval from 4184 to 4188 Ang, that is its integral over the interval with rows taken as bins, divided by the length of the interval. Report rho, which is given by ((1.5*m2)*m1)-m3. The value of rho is 0.01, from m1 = 0.05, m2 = 0.01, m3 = -0.01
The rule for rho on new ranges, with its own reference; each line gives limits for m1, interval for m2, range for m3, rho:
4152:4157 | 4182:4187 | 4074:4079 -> -0.02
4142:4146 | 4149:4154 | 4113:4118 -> 0.05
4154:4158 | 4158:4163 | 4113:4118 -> 0.04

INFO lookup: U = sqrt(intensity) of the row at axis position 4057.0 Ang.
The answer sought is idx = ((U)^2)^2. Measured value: 67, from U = 2.86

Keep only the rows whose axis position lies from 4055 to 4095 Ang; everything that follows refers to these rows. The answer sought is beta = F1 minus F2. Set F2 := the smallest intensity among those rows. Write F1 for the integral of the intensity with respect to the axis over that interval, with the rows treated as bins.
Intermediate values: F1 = 305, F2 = 6.42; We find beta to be 299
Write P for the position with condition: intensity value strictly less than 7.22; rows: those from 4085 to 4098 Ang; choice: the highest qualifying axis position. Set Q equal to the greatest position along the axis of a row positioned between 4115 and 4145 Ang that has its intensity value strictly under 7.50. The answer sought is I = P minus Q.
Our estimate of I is -45.0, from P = 4097.5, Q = 4142.5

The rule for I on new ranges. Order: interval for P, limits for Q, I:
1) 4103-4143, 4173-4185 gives -33.0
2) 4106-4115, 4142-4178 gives -67.5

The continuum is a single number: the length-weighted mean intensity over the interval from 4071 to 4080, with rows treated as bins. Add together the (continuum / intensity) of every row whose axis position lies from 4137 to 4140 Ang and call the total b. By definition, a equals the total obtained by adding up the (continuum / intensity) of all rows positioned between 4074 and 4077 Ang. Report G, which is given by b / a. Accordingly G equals 0.98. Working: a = 1.83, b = 1.79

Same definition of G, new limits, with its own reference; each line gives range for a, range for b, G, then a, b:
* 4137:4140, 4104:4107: 1.17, 1.79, 2.10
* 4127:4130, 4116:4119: 1.01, 1.94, 1.95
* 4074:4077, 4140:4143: 1.14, 1.83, 2.09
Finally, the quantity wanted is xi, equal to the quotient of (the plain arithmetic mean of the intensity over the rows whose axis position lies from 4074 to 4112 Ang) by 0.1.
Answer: 72.4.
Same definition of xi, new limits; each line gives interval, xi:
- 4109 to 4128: 75.4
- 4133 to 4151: 73.1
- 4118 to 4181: 74.4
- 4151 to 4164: 76.1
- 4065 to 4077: 75.5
